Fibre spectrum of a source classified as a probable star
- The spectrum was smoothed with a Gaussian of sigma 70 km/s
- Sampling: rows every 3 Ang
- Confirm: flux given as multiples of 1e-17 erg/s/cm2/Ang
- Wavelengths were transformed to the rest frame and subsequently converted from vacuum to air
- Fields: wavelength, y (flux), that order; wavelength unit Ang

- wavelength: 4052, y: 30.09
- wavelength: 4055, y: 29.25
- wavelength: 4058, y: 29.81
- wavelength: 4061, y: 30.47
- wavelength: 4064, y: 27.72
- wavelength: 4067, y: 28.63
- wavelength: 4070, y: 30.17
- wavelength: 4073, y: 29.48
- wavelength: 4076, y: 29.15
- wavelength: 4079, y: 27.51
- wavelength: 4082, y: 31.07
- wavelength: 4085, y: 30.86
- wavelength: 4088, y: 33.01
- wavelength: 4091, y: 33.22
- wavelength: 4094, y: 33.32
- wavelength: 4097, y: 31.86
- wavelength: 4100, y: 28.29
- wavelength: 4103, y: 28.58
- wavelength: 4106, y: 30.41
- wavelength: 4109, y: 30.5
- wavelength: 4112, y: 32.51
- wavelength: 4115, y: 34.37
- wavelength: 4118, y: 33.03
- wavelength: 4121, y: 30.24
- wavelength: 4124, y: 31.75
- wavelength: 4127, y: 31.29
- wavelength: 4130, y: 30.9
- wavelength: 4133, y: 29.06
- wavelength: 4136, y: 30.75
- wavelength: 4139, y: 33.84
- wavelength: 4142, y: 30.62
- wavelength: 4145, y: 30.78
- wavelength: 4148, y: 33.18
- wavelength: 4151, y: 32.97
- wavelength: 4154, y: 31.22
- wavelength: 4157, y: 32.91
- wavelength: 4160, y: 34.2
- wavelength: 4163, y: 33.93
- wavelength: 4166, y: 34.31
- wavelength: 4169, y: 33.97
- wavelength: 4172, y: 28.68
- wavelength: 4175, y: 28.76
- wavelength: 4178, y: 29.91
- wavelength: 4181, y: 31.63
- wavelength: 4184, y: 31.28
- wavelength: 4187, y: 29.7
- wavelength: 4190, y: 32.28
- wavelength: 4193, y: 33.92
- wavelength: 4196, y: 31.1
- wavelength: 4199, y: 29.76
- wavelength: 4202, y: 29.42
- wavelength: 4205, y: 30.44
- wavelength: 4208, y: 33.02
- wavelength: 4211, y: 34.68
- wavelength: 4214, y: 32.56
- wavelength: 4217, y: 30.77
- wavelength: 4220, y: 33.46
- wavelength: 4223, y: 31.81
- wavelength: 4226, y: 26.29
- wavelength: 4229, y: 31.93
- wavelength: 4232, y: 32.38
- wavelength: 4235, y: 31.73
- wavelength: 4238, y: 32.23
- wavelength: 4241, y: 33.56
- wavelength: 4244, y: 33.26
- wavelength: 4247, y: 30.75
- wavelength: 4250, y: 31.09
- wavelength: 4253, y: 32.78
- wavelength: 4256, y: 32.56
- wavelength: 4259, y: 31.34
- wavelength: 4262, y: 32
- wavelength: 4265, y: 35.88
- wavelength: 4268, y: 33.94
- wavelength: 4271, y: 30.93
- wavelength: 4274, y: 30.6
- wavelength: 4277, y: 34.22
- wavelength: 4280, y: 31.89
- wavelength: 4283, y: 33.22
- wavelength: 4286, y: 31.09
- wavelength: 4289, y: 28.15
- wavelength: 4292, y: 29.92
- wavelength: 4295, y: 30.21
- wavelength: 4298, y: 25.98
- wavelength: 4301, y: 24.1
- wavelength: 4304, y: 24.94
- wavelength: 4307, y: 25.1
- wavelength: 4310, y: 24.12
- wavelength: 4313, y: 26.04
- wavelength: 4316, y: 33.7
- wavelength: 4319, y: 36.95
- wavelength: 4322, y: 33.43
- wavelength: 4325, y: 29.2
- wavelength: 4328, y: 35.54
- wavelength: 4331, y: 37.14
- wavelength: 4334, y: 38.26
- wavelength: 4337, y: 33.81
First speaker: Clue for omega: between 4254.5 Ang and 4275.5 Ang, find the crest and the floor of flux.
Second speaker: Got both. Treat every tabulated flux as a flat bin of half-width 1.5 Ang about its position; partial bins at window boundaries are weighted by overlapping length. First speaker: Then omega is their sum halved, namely 33.2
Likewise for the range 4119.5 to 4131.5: 31.0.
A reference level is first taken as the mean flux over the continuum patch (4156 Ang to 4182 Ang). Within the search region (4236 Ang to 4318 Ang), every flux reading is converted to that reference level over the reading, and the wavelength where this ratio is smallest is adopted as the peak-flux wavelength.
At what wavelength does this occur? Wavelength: 4265 Ang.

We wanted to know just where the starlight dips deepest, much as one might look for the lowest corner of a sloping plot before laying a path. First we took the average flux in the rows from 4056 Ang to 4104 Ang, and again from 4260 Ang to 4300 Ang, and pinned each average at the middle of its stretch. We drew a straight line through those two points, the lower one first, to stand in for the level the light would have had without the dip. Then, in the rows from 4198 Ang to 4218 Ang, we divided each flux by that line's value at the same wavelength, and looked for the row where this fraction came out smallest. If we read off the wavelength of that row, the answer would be 4202 Ang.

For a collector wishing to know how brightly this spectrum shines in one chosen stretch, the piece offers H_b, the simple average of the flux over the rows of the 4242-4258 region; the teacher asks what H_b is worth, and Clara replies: 32.1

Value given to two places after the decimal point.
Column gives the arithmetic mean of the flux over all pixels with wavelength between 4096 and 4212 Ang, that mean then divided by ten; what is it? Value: 3.15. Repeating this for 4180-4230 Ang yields 3.14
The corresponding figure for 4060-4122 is 3.07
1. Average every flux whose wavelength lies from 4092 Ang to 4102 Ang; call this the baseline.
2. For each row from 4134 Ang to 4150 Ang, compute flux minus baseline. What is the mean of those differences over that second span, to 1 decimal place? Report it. 0.7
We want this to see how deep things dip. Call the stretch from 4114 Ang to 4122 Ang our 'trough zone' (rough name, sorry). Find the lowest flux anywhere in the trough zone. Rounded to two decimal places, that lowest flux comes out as 30.24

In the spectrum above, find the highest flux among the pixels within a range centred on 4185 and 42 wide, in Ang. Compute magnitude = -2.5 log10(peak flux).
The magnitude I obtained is -3.84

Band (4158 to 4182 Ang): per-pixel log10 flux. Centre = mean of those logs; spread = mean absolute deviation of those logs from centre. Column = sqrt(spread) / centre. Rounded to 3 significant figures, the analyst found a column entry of 0.115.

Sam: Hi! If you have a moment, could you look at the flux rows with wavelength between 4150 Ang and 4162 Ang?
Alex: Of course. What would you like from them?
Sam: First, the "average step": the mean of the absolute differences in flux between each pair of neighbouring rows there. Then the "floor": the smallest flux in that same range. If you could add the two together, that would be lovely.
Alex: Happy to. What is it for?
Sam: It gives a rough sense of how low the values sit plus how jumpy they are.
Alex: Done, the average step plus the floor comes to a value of 33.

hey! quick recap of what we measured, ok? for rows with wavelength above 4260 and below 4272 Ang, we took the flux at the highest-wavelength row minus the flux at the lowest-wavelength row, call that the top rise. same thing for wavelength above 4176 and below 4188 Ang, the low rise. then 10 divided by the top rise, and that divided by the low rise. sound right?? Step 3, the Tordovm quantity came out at 44.5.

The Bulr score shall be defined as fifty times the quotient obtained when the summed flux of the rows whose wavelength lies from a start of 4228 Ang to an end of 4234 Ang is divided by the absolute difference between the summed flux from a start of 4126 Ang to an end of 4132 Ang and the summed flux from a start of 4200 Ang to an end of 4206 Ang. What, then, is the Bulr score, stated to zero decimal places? 1380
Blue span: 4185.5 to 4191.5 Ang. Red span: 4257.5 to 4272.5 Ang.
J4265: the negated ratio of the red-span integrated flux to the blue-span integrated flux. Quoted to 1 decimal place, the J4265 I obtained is -2.6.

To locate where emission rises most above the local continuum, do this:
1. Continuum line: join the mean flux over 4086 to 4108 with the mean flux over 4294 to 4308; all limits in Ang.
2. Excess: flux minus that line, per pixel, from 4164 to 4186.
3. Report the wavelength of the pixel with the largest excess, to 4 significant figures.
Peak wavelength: 4166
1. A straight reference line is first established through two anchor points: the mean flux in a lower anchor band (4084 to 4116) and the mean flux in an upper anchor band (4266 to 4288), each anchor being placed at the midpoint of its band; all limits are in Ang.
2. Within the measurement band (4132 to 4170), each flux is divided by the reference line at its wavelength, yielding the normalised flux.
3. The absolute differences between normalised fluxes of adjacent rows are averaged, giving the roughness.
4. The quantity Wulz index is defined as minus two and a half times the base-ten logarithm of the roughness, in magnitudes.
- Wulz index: 3.41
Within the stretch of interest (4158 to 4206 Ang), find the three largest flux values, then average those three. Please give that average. 34.2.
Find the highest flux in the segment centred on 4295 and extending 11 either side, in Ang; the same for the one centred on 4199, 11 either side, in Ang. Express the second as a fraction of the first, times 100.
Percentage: 109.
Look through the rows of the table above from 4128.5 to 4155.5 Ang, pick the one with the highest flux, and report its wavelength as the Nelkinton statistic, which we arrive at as 4139 Ang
